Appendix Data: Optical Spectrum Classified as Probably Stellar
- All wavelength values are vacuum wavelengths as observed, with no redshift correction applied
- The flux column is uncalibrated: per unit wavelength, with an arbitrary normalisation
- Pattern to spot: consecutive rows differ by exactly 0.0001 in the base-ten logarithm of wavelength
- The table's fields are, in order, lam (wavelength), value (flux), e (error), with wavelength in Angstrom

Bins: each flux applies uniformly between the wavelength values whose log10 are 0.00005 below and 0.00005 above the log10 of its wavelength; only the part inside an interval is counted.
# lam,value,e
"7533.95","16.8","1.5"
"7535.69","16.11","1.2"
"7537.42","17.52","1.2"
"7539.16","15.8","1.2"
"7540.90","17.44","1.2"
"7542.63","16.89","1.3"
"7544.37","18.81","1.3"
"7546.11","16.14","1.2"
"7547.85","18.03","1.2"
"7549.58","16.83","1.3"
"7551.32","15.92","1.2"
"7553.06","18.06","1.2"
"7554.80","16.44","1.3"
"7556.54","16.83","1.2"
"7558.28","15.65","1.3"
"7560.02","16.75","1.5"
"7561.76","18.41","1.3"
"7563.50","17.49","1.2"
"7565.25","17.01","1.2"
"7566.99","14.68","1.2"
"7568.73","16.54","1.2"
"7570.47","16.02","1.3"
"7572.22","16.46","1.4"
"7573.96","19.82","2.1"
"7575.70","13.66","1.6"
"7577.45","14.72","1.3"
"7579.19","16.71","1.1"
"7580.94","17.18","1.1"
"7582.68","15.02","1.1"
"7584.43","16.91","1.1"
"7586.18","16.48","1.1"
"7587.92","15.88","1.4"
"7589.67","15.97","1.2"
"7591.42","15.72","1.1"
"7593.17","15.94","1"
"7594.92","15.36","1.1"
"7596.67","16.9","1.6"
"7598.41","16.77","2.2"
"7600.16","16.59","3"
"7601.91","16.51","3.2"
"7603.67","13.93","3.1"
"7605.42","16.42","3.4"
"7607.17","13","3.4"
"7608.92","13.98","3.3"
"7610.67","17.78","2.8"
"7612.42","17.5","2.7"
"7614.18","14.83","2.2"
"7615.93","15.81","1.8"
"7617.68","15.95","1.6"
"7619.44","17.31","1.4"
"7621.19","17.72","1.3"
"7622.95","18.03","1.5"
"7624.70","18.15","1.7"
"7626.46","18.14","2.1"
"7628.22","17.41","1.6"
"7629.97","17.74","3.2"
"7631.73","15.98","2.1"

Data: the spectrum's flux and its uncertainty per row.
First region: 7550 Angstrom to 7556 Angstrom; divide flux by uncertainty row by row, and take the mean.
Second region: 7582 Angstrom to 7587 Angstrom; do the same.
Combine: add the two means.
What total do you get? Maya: 28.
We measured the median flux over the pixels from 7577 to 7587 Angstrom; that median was 16.6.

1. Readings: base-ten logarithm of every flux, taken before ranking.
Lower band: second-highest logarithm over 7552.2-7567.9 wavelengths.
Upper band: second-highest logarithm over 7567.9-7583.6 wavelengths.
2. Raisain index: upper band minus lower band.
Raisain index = -0.022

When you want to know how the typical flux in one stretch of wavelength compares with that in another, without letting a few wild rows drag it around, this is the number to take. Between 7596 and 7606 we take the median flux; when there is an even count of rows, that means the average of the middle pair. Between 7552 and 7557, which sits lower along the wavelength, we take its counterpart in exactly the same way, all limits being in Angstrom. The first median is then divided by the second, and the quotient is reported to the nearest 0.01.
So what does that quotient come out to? 0.98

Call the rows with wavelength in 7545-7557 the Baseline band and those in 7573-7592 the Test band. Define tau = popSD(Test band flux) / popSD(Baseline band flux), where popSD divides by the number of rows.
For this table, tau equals 1.92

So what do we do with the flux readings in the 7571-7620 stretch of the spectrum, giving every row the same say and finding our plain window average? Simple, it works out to 16.0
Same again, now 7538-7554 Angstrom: 17.1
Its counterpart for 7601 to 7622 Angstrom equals 15.9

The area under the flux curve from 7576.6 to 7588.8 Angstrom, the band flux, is 197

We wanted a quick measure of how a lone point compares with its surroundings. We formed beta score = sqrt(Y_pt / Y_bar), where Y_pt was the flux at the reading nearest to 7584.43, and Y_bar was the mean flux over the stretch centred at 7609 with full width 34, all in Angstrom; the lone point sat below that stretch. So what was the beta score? 1.02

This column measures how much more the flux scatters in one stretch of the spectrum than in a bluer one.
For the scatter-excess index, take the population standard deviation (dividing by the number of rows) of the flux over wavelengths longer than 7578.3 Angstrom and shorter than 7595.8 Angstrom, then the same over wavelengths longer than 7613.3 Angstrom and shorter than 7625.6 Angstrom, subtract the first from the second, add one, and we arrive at 1.5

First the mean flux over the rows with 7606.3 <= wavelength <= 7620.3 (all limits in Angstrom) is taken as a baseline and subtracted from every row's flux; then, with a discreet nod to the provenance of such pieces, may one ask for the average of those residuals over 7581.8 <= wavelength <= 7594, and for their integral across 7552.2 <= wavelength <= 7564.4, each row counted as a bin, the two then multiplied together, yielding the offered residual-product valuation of 3.5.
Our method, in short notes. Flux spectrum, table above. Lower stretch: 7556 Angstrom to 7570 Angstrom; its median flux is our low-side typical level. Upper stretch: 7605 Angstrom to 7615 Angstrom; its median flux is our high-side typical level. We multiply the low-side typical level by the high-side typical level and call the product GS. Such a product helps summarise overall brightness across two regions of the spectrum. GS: 262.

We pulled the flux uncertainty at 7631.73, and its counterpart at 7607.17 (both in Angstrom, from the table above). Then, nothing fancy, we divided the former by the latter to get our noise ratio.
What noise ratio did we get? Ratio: 0.62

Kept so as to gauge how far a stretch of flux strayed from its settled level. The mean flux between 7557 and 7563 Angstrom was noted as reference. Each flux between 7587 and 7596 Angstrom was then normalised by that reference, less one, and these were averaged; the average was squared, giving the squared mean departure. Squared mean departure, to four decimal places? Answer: 0.0047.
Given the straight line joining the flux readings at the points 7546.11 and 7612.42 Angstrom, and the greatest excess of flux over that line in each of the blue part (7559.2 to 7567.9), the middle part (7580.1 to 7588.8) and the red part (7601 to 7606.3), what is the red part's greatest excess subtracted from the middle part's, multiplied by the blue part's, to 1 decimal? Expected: 2.1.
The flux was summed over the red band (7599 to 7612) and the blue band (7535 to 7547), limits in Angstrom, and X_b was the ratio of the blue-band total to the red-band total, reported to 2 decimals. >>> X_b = 1.10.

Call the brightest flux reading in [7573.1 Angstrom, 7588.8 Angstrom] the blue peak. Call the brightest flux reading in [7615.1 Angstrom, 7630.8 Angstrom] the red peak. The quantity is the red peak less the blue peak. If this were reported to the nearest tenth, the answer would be -1.7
